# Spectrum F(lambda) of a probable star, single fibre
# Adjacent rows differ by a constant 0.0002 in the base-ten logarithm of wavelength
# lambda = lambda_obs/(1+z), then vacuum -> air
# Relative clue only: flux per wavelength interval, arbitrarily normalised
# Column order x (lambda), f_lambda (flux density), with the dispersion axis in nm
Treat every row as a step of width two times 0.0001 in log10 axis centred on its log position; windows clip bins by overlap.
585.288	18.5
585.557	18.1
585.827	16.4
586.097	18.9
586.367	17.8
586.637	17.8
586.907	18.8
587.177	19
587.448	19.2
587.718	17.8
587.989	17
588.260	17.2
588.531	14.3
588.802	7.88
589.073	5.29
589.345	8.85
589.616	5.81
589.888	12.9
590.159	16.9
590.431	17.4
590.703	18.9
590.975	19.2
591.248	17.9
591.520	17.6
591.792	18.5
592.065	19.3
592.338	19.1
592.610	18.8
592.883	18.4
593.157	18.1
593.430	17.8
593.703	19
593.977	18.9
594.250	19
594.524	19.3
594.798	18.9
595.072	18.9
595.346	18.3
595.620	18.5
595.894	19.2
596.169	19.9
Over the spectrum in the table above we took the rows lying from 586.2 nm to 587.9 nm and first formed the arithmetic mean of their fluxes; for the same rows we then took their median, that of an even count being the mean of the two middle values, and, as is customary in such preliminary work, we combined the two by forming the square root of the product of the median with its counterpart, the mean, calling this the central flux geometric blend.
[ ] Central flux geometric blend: 18.3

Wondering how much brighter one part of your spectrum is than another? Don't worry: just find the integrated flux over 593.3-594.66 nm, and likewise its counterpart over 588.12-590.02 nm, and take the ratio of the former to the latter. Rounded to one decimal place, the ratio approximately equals 1.3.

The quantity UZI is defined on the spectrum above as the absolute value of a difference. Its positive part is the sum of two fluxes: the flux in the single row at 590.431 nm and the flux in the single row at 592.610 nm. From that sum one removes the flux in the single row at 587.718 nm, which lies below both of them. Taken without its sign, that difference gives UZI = 18.4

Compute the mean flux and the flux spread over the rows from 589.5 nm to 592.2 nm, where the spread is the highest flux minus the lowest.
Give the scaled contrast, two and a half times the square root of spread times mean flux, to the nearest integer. 37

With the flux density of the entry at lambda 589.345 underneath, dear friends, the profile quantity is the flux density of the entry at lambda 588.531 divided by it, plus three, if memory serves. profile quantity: 4.6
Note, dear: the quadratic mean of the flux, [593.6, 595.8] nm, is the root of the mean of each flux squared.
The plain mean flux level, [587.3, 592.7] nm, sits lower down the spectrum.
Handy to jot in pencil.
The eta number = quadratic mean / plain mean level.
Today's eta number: 1.22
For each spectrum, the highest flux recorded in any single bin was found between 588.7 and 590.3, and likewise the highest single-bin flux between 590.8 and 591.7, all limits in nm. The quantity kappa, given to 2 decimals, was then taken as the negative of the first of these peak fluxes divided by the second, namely -0.88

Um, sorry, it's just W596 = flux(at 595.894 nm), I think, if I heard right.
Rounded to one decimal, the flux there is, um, 19.2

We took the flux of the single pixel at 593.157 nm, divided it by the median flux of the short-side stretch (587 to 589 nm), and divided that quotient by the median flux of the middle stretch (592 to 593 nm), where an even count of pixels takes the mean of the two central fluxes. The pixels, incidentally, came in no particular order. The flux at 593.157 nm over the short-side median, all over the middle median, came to 0.056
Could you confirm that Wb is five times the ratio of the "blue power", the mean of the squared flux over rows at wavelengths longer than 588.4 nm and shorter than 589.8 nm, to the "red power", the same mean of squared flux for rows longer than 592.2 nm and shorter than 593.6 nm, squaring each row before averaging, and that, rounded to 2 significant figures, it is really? 1.2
